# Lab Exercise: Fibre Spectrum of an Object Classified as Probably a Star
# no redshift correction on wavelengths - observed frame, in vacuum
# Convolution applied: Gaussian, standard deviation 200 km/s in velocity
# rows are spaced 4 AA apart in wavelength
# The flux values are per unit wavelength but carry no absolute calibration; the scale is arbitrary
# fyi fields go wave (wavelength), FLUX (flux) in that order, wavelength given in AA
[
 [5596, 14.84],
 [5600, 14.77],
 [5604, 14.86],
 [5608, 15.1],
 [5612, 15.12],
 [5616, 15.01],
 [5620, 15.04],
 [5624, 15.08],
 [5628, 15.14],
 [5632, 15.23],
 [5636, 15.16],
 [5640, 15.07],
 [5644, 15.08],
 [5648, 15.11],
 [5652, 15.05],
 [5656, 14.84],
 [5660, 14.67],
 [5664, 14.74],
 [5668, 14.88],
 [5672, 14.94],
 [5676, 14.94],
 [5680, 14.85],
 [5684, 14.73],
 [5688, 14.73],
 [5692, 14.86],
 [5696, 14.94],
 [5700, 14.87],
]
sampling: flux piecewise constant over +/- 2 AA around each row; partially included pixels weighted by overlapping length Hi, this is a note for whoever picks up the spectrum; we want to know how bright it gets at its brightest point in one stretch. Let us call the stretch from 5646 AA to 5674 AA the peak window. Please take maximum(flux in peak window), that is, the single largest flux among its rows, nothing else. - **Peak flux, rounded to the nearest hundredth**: 15.11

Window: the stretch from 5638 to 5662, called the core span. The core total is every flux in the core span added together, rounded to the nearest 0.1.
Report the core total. 89.8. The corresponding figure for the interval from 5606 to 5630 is 90.5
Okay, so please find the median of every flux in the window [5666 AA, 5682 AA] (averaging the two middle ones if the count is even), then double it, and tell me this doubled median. 29.8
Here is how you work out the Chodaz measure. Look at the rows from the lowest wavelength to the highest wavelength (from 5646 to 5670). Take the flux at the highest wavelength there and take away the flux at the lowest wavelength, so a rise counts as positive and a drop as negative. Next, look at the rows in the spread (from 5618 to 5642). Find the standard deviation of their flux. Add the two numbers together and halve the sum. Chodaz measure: -0.08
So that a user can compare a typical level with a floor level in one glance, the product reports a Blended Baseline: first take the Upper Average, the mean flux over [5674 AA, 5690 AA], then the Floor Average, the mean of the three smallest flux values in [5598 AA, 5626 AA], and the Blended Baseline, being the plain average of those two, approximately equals 14.85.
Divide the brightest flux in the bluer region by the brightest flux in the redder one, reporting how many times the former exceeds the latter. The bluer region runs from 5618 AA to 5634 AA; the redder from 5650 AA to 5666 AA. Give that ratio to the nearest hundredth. 1.01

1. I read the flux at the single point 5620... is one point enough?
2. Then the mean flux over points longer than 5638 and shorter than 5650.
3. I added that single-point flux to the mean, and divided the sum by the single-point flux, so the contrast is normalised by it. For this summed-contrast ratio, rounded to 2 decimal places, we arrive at 2.00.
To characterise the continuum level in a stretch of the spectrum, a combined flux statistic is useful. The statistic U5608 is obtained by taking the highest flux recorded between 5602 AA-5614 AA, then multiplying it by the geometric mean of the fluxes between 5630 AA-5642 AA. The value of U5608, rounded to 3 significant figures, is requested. 229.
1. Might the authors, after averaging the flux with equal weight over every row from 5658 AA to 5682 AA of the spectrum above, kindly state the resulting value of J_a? 14.8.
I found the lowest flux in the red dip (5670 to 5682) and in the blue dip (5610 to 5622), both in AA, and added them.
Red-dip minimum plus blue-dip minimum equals 29.9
